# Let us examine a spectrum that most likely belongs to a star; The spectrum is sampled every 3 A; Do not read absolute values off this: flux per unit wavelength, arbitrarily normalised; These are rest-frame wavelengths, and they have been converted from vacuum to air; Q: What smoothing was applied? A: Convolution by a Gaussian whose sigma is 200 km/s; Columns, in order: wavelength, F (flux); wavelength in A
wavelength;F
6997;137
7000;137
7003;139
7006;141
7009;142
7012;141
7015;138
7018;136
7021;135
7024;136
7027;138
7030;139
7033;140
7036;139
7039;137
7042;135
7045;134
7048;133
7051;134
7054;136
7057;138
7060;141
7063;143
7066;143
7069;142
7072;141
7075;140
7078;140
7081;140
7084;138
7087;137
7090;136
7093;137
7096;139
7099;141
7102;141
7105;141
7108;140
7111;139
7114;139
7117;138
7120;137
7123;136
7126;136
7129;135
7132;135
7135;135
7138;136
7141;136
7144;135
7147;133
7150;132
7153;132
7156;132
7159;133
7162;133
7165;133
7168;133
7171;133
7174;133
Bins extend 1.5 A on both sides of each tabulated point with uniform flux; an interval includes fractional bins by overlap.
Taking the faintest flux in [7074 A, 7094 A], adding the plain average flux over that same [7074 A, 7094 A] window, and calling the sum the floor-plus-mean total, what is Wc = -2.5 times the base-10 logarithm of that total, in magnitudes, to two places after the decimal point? -6.10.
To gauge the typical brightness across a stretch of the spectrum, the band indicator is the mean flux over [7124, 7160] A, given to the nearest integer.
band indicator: 134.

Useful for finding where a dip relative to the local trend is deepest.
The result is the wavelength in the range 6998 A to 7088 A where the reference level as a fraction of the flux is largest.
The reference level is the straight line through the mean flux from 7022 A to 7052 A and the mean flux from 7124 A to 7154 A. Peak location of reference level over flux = 7048 A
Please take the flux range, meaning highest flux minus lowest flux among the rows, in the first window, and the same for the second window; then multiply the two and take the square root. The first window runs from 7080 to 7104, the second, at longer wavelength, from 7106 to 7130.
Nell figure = 5.0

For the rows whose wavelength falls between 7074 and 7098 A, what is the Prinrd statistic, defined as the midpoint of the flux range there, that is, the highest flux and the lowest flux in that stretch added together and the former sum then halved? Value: 138.0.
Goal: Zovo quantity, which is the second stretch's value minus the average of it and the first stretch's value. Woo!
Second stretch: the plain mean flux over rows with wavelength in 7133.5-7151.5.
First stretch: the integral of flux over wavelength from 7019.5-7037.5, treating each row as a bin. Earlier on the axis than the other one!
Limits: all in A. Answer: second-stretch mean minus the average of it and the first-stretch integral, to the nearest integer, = -1173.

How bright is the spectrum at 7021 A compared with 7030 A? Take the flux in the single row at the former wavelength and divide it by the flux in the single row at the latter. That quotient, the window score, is 0.97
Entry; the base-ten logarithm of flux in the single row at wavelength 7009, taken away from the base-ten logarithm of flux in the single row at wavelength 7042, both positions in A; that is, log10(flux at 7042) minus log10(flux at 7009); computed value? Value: -0.022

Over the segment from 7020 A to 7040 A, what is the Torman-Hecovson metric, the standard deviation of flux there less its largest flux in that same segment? -138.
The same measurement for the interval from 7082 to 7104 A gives -139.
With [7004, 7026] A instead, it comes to -139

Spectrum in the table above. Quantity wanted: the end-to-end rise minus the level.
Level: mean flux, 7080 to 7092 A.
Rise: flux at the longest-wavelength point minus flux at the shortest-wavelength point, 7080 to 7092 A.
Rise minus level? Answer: -142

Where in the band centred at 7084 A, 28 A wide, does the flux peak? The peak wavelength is 7072 A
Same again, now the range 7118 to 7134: 7120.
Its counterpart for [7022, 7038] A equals 7033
